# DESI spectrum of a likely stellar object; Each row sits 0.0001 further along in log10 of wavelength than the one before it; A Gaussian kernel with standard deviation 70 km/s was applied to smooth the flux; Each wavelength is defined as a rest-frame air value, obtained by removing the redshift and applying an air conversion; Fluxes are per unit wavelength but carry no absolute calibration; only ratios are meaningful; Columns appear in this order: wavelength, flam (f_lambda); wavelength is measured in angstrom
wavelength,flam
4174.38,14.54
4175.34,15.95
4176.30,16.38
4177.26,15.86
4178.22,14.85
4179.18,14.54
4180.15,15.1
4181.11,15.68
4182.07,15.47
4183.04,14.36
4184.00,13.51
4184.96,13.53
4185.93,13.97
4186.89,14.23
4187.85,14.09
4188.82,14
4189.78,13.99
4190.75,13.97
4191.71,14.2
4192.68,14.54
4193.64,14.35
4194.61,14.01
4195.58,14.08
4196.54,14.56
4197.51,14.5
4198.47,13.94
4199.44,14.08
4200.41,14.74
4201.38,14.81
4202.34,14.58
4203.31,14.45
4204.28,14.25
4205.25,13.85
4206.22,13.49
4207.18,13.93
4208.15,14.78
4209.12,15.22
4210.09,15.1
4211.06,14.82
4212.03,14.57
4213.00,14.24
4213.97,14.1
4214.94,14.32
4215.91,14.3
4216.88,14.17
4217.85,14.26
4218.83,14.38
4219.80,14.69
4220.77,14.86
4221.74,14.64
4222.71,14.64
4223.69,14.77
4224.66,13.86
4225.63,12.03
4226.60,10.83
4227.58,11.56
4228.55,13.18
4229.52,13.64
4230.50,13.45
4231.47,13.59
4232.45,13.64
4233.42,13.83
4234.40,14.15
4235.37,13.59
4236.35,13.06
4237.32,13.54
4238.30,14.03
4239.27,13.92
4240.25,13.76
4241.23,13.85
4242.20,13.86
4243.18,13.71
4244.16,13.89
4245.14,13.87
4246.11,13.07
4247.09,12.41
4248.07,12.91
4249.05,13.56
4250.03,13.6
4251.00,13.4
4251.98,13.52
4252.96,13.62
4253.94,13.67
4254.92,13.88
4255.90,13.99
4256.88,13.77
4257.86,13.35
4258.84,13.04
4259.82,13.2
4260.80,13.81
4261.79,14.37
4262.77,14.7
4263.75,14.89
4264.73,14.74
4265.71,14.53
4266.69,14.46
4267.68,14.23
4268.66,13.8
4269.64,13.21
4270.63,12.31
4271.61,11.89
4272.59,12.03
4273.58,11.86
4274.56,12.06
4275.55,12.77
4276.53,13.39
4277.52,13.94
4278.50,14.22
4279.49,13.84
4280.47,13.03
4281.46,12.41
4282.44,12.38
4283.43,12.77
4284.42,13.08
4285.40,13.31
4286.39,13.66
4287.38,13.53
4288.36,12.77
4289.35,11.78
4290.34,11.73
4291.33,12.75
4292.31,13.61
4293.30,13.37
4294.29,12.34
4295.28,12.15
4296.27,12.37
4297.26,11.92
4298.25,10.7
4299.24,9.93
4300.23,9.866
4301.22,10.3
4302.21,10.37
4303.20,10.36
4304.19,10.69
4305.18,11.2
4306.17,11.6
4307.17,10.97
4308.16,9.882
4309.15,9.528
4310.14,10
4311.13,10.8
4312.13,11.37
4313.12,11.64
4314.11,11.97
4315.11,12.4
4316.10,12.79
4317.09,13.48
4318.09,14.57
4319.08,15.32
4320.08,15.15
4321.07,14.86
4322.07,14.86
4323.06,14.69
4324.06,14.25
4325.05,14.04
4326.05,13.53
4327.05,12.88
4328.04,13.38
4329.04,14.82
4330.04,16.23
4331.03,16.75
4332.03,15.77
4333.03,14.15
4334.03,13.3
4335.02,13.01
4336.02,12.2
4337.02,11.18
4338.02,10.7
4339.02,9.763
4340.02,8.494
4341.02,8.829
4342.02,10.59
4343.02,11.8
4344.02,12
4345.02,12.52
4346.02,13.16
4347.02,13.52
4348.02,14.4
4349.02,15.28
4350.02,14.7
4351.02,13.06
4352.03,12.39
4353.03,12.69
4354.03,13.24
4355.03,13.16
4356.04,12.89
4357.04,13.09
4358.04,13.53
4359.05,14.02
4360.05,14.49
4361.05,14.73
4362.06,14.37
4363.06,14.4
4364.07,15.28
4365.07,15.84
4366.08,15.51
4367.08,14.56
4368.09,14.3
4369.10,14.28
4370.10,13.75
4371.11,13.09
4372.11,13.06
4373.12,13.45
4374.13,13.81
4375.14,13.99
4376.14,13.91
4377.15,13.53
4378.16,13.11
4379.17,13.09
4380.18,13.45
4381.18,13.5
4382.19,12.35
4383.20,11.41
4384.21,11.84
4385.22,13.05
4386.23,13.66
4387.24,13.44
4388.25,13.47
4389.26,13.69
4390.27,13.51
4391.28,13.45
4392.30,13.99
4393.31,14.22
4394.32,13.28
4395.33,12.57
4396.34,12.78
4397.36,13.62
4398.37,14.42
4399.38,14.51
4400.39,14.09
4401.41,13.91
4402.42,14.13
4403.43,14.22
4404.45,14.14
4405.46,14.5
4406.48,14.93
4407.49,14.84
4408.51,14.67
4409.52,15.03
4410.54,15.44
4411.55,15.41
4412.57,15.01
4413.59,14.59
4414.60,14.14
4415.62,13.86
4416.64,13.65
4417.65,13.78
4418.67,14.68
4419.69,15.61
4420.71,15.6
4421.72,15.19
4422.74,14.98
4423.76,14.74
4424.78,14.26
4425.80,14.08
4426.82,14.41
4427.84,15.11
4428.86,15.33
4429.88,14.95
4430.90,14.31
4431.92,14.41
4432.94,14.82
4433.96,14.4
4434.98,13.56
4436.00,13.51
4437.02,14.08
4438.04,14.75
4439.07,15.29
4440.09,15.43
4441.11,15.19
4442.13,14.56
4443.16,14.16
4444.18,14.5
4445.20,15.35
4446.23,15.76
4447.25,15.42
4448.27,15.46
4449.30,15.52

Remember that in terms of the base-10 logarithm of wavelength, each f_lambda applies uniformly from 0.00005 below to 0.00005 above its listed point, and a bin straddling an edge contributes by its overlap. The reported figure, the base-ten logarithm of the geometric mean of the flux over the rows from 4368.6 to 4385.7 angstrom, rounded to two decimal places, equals 1.12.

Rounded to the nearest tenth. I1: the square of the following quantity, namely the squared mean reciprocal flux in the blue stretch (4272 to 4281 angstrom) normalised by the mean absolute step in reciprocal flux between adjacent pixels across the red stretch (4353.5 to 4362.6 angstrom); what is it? 12.6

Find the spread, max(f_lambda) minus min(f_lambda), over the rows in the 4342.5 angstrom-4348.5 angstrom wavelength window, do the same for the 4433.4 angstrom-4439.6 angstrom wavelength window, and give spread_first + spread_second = 4.4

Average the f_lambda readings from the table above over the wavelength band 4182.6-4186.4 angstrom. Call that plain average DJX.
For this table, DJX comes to 13.8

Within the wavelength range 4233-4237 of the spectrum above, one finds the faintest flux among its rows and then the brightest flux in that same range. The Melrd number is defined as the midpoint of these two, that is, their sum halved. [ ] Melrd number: 13.6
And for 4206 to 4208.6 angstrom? 14.1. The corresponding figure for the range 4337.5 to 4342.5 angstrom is 9.6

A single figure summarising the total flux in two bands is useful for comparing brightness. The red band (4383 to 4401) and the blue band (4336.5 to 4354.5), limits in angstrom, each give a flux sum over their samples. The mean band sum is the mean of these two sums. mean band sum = 230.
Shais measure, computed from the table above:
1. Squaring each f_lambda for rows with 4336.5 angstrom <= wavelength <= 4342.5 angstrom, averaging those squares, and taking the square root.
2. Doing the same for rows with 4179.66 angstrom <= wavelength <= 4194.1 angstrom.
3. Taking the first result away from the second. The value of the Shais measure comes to 4.4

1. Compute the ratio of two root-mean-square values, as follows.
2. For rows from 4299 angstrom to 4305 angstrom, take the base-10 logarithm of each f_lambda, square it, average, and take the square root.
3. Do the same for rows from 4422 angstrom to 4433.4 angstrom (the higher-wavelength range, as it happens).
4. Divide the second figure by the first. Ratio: 1.15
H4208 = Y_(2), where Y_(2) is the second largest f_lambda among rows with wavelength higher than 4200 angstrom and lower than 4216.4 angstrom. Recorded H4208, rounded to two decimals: 15.10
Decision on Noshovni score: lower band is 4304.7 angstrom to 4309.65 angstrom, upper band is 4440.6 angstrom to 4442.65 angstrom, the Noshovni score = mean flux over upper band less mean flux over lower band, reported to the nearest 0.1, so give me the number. 4.2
